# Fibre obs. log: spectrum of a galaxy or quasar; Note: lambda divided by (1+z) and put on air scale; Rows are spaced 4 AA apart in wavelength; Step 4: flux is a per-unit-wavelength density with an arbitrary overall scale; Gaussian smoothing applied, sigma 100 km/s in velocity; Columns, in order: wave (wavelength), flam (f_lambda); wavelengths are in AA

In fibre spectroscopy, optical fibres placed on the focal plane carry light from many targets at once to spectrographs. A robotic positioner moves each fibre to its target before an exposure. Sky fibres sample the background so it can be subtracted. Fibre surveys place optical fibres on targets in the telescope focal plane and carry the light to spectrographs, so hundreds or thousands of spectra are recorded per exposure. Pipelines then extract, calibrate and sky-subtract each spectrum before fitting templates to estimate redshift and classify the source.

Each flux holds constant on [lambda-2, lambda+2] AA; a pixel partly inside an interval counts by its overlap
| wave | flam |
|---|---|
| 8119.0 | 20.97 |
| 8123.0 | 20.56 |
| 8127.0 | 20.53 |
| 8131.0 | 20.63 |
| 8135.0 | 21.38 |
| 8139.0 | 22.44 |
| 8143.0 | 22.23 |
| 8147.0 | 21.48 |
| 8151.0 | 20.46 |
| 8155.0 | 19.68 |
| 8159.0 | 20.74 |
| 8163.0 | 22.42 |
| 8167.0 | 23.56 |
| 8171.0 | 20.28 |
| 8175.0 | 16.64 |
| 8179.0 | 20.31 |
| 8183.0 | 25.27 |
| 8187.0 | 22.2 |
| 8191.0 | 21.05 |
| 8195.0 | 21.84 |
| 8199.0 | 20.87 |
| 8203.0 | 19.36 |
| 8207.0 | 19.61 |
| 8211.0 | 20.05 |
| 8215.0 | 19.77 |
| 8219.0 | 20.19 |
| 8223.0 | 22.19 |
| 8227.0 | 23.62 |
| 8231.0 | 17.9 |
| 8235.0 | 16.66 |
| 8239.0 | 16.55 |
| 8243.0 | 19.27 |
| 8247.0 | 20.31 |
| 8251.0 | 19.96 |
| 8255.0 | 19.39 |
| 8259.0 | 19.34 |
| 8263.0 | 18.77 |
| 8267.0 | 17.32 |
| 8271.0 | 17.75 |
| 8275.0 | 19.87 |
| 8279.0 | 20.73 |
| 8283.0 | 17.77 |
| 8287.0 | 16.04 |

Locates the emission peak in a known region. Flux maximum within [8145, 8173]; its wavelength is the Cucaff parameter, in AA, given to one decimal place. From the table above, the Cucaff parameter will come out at 8167.0 AA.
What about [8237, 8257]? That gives 8247.0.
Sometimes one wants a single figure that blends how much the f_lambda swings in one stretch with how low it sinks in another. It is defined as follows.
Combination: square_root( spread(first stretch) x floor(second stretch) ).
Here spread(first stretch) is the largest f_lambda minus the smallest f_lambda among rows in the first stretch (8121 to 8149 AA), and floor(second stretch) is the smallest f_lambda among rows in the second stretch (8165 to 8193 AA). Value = 6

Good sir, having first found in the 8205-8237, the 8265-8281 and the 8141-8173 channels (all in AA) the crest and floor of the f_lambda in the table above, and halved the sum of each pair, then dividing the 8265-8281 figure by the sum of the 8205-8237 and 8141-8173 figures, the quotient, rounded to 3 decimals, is 0.456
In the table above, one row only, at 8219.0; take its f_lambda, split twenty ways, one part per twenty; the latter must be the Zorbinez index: 1.01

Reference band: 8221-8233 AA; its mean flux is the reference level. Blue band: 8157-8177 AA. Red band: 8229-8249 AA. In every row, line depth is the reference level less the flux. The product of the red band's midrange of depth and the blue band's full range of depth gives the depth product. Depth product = 19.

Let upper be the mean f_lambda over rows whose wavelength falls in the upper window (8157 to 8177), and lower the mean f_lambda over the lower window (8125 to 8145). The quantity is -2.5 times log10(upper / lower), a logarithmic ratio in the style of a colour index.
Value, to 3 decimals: 0.037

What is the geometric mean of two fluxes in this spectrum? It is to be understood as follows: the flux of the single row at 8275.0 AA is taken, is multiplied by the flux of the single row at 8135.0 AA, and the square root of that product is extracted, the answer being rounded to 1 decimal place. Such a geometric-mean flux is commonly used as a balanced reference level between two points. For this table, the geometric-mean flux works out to 20.6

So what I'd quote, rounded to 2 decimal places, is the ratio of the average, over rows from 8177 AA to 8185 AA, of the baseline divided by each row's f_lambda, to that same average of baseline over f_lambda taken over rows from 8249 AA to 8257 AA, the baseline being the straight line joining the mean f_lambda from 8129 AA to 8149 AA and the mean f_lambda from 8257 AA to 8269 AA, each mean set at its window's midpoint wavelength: 0.96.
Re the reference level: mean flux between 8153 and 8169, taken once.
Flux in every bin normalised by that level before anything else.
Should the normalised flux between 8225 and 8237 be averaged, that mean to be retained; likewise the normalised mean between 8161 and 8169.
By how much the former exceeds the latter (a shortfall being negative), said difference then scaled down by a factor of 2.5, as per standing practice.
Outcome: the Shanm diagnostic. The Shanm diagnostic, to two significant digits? -0.067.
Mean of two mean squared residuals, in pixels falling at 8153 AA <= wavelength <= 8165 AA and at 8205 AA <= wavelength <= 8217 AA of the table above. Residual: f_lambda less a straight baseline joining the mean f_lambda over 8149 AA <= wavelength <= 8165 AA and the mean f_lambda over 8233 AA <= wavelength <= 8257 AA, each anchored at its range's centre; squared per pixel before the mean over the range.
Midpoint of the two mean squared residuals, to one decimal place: 0.8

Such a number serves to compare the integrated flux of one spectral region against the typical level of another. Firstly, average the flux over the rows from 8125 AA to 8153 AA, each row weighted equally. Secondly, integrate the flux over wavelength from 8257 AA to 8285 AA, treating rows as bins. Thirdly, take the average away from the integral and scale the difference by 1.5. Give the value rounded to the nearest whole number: 757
